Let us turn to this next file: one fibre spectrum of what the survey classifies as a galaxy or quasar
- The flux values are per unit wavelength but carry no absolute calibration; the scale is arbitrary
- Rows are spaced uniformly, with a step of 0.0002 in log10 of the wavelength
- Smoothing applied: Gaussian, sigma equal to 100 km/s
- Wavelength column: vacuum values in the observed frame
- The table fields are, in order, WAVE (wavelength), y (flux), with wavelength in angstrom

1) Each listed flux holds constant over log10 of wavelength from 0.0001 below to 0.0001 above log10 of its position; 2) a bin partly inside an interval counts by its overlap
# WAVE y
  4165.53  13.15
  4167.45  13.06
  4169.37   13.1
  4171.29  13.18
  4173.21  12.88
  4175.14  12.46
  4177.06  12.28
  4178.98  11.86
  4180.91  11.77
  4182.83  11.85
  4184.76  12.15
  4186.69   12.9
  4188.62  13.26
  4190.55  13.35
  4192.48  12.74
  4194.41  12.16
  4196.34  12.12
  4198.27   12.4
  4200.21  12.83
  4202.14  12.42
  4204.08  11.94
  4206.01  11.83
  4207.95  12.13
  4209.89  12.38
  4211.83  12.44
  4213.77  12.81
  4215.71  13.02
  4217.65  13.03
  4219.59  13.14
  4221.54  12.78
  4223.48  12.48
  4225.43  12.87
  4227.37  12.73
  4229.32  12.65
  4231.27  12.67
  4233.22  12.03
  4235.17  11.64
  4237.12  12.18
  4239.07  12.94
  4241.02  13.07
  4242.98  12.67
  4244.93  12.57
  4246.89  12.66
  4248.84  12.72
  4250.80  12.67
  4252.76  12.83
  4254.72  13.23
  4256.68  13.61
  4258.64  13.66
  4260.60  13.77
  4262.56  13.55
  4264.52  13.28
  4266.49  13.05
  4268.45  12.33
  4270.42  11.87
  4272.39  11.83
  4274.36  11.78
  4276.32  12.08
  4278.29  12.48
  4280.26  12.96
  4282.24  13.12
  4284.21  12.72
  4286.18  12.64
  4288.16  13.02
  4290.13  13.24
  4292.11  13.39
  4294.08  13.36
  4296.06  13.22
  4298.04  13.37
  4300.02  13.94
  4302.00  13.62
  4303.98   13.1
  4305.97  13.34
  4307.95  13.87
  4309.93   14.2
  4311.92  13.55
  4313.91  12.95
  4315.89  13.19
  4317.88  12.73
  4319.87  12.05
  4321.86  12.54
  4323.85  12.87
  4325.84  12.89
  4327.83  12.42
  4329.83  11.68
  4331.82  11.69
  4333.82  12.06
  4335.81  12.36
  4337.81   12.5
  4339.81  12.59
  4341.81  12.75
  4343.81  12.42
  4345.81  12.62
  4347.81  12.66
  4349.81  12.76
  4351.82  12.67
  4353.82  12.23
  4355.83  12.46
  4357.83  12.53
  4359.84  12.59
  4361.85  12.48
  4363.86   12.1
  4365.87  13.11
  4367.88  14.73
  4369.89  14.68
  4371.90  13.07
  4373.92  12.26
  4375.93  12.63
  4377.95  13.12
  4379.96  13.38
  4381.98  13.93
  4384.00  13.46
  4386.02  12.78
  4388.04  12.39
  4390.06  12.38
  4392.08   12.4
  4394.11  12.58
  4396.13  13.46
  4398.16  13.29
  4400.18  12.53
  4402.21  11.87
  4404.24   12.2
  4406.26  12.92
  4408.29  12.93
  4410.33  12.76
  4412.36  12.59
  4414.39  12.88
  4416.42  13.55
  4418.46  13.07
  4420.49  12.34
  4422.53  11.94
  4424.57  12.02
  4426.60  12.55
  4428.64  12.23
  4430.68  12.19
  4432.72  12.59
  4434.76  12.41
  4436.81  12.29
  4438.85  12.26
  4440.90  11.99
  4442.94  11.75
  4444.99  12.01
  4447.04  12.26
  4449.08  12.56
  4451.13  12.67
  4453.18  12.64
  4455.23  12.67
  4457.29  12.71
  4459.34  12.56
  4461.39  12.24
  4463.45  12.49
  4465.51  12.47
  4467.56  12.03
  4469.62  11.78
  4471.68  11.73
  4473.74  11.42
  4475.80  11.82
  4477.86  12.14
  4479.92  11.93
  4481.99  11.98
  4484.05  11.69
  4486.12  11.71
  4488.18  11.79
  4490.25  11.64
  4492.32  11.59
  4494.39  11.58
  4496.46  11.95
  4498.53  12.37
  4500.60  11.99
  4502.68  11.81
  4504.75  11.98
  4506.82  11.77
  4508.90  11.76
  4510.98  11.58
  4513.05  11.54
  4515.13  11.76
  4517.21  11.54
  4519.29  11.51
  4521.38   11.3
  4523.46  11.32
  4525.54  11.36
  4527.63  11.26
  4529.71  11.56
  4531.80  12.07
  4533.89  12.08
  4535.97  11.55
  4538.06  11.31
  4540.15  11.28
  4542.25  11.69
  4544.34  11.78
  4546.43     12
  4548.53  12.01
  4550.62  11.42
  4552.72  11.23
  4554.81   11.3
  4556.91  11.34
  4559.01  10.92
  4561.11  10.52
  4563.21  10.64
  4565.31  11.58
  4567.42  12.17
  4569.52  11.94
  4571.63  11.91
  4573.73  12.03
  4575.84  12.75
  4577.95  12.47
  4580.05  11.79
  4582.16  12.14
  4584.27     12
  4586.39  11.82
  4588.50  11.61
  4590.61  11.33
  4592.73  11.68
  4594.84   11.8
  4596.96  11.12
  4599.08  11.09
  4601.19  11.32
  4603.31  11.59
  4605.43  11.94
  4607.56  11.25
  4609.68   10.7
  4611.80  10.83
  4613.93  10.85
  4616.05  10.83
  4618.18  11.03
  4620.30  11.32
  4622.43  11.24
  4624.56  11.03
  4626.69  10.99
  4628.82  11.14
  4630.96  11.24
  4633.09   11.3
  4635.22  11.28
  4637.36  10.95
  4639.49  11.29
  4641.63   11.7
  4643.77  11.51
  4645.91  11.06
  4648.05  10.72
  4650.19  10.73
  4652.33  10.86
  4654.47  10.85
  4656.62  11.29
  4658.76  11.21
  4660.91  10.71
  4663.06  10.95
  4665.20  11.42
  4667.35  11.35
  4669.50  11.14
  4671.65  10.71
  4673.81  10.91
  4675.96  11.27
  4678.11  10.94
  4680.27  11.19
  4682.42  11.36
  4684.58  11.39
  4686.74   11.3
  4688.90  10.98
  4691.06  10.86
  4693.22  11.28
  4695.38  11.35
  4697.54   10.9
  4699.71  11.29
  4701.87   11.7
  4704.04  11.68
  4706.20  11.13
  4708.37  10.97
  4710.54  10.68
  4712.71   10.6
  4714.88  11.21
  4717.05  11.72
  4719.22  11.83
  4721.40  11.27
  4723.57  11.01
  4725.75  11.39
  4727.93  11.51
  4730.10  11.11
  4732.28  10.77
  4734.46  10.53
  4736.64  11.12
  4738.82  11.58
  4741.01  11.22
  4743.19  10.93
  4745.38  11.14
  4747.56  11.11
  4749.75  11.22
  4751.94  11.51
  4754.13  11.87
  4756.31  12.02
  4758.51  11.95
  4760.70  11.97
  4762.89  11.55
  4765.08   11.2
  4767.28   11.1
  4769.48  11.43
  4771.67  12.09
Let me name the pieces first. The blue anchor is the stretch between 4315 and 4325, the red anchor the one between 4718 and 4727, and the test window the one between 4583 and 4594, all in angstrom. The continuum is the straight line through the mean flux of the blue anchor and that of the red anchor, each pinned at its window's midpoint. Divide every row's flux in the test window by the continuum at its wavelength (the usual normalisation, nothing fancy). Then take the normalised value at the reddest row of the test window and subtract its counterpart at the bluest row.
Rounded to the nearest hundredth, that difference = -0.02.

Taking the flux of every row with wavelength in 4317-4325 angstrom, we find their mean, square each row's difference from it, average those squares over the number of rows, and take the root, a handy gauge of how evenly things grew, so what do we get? 0.31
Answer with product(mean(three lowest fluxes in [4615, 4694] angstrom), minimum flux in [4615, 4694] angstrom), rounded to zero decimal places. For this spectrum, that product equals 115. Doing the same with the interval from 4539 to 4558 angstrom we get 127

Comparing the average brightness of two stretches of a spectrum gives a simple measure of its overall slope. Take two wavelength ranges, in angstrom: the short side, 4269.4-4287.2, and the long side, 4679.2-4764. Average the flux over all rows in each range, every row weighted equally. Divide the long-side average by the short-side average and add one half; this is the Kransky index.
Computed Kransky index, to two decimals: 1.41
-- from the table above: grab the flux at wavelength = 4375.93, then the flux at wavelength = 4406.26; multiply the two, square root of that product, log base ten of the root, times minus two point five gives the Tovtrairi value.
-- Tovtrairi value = -2.77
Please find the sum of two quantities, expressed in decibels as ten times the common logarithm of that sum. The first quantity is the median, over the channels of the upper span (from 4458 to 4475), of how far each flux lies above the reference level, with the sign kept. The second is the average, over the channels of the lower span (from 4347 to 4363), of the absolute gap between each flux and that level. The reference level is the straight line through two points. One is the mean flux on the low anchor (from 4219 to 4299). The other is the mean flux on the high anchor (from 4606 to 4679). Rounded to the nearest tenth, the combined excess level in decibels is -3.3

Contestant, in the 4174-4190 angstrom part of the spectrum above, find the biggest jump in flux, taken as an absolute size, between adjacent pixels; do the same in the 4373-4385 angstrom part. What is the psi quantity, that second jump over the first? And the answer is 0.7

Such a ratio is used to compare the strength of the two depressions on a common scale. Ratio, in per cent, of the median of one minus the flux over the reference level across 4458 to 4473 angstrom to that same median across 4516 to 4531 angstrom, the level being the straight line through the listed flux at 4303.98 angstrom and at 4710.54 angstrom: -18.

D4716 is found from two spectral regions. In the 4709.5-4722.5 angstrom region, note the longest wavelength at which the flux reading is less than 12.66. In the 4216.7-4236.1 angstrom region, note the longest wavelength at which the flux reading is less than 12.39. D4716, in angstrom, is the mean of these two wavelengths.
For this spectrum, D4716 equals 4478.3 angstrom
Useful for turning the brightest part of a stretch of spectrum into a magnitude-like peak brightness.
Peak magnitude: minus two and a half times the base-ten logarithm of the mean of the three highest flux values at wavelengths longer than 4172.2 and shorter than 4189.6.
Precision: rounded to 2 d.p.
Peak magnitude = -2.79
